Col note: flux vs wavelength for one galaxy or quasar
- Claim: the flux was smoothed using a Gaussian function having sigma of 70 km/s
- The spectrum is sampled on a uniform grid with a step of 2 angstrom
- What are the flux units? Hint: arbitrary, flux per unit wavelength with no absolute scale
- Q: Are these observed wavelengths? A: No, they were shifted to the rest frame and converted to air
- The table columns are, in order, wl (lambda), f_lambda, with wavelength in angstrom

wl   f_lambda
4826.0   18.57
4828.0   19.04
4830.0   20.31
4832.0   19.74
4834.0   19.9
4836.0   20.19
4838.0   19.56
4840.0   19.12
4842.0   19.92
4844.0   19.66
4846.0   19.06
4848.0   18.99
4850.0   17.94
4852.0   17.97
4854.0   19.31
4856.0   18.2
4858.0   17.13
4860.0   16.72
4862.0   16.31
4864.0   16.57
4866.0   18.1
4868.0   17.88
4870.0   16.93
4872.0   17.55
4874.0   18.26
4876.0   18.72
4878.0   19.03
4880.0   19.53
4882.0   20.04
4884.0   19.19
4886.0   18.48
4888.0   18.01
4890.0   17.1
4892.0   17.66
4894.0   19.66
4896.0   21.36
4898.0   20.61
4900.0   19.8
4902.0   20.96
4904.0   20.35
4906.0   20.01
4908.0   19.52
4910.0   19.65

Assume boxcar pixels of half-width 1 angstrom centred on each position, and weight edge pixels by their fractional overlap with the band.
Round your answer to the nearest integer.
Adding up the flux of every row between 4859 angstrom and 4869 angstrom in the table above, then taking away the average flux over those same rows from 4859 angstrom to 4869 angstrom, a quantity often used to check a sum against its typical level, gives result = 68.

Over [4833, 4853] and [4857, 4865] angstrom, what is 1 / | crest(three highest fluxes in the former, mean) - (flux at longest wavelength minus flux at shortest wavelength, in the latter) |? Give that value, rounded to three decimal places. 0.049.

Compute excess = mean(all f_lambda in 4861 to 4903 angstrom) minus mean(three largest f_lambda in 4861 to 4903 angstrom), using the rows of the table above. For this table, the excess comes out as -2.3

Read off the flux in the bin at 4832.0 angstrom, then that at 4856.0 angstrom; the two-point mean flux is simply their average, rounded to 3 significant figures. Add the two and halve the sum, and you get 19.0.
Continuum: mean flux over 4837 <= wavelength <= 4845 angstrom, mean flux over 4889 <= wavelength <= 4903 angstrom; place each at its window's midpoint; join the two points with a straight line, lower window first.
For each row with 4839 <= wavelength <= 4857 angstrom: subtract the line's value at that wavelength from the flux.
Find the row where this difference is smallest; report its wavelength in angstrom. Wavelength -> 4850.0 angstrom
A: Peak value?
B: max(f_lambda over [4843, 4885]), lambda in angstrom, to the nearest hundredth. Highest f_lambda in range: 20.04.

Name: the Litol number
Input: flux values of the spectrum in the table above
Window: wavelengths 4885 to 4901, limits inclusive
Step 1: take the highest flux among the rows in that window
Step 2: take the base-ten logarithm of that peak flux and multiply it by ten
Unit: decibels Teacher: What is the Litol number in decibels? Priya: 13.3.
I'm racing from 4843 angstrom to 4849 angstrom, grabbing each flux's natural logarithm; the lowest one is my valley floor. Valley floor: 2.94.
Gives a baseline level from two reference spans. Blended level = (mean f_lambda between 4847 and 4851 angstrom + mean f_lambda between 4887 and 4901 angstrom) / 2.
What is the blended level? 18.8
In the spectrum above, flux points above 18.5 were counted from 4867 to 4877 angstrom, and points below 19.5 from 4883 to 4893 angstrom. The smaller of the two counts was 1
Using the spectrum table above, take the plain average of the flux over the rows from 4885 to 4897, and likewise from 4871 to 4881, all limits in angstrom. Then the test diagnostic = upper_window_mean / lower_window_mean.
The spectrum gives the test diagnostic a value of 1.01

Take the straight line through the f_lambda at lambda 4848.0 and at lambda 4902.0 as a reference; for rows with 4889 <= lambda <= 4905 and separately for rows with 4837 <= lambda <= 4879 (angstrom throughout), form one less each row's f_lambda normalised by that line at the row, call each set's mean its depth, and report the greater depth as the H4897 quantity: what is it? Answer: 0.057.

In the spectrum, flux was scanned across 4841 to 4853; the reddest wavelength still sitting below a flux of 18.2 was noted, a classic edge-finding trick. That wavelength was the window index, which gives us 4852.0 angstrom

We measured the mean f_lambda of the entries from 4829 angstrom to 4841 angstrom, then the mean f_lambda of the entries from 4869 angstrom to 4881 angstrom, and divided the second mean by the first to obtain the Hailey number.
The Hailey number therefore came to 0.93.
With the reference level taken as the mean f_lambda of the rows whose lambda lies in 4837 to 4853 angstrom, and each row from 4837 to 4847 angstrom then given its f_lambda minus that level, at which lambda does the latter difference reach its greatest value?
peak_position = 4842.0 angstrom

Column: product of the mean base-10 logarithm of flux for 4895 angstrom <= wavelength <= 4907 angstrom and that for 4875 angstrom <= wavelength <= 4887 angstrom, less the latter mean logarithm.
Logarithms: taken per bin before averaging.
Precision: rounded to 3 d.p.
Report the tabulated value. 0.400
